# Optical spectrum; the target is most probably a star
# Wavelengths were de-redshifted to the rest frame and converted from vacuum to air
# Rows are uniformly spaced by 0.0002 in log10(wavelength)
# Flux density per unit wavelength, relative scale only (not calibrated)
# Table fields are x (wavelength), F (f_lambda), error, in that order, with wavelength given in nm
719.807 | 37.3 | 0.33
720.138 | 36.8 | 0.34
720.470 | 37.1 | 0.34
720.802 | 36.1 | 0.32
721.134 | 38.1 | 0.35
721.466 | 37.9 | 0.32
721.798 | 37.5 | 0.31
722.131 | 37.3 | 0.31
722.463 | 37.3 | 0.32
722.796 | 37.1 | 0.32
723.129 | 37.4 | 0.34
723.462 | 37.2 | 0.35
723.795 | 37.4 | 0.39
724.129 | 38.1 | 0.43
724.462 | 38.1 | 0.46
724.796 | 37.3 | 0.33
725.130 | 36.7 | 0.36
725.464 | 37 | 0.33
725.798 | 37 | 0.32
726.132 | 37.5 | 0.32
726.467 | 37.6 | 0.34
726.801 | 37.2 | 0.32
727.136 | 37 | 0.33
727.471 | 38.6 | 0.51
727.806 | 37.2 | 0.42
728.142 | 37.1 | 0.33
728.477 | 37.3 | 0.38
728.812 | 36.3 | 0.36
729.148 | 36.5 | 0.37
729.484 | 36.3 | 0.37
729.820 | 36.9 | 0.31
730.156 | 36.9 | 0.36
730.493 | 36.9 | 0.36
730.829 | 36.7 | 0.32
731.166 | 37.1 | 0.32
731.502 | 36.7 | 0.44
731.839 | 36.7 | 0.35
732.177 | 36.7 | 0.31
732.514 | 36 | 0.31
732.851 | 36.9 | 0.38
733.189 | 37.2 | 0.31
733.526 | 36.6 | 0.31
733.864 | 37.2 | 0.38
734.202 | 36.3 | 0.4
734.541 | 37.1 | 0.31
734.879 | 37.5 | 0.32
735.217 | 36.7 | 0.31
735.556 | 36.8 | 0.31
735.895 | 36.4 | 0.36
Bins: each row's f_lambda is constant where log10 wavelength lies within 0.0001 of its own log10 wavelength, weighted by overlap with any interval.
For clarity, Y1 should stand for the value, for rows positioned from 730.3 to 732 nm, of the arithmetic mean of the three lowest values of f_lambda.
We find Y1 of 36.70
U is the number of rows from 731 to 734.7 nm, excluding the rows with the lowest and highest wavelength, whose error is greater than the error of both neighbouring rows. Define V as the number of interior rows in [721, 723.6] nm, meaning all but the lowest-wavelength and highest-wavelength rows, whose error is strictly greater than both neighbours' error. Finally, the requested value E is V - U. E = -3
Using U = 3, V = 0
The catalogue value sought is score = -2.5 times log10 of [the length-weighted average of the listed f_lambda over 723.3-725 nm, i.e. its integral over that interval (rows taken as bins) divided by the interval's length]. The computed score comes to -3.94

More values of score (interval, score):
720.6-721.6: -3.93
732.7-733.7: -3.92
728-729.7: -3.91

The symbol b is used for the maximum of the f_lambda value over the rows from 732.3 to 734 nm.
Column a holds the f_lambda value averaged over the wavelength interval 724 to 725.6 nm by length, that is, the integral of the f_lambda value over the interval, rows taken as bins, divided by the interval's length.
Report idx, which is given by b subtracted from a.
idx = 0.2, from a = 37.44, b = 37.2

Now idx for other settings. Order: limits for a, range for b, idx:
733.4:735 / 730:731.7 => -0.2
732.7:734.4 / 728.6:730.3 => -0.1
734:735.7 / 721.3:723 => -1.0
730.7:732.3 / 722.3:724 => -0.6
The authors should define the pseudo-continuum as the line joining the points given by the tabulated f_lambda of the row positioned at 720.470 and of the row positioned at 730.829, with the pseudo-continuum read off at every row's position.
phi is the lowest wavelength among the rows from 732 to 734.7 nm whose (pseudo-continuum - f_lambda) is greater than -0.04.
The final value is 732.514 nm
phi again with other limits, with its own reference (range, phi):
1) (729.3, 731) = 729.484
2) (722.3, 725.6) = 725.130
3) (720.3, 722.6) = 720.470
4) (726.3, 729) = 728.812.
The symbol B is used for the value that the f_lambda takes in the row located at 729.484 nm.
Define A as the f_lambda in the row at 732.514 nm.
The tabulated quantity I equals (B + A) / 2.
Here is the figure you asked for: 36.15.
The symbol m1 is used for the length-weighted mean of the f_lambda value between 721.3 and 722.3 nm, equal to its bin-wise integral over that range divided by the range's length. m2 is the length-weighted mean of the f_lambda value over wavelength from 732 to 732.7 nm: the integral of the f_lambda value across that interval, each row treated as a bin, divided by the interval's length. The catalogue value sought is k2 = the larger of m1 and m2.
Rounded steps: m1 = 37.6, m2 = 36.4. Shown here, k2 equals 37.6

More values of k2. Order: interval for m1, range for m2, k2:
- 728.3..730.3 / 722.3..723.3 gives 37.3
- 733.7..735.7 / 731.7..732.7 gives 36.9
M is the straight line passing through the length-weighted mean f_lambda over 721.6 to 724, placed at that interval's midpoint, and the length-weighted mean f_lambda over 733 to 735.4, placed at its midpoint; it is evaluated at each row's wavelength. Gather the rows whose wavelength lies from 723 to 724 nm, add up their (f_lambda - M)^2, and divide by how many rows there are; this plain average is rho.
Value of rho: 0.01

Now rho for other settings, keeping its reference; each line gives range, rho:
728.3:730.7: 0.26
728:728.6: 0.01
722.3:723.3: 0.02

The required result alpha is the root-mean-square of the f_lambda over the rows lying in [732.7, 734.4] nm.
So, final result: 36.8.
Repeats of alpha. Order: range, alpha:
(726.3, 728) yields 37.5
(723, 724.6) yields 37.6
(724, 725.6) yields 37.4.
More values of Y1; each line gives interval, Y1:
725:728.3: 36.90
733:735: 36.67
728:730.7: 36.37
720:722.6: 36.67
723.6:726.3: 36.90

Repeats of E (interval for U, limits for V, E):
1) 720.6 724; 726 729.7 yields 2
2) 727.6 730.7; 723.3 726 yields 1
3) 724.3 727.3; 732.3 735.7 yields 1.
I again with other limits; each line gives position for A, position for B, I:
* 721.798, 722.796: 37.30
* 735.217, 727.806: 36.95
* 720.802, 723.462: 36.65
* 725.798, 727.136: 37.00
